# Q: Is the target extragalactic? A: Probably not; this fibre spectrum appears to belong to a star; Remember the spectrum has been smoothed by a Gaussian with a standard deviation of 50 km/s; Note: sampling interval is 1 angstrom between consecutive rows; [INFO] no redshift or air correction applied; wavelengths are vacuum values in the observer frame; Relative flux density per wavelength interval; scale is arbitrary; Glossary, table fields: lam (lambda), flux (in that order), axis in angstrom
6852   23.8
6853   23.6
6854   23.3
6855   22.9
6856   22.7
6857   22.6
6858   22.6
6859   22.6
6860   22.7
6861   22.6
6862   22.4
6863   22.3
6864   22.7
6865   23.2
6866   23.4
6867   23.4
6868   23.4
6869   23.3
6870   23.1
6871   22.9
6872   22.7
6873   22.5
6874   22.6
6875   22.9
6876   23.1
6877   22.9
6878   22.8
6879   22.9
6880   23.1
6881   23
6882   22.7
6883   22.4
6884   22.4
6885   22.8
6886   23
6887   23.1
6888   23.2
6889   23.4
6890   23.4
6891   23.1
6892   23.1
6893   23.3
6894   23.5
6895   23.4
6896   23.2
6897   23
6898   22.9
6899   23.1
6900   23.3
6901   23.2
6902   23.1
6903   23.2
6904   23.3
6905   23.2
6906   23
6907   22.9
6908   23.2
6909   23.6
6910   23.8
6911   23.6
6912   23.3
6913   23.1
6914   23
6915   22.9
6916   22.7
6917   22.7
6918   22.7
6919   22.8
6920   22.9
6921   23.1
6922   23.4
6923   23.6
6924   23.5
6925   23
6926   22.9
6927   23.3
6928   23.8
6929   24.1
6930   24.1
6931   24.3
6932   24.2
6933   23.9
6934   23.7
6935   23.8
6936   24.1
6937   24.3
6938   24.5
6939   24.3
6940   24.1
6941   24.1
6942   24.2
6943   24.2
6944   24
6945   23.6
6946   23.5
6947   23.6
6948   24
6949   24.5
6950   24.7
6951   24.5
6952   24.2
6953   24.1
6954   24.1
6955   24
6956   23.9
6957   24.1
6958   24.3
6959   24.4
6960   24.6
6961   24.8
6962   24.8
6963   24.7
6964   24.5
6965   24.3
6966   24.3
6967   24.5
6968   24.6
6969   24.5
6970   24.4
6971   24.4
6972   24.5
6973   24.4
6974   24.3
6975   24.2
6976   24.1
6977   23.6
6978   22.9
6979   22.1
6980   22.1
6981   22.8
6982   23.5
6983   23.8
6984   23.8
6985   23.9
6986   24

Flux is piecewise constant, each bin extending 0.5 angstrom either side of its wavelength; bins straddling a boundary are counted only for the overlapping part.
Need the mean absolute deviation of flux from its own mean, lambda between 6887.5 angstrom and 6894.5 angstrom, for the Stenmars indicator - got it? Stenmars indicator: 0.13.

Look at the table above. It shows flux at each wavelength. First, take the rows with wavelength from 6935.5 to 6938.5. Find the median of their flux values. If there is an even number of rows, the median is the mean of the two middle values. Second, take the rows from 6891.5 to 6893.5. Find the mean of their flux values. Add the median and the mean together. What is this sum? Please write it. 47.5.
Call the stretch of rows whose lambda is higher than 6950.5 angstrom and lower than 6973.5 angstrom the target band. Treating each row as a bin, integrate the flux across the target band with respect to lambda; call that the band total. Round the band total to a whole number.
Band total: 561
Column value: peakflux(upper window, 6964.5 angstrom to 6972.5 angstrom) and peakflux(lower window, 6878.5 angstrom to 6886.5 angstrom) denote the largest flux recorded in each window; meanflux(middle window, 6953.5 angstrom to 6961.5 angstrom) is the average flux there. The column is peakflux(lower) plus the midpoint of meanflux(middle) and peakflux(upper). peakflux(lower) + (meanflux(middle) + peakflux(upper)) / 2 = 47.5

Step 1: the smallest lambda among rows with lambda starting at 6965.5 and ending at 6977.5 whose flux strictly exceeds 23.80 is 6966 angstrom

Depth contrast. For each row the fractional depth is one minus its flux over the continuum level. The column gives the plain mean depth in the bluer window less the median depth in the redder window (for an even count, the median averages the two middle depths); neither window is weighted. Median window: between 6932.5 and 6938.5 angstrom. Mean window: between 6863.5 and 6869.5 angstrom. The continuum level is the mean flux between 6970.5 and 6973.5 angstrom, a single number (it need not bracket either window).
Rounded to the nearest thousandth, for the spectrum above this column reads 0.031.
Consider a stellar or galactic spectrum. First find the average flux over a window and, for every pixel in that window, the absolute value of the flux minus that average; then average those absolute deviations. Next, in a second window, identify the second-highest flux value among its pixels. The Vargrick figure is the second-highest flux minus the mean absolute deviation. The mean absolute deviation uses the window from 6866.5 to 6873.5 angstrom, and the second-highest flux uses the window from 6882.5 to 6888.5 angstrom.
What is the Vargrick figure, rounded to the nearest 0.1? 22.8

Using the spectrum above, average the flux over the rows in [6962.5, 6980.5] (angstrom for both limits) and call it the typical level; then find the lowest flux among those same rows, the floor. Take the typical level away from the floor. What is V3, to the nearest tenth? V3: -1.9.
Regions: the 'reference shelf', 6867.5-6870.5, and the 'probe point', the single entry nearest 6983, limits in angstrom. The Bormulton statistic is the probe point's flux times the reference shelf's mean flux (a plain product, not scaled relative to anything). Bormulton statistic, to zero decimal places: 554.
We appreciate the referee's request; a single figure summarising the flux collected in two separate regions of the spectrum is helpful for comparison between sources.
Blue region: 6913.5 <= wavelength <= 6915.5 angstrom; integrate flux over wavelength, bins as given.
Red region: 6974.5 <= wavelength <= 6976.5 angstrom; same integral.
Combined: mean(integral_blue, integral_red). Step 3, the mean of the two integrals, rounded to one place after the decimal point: 47.1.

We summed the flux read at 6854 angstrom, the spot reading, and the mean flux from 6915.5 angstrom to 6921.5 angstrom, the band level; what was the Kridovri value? 46.1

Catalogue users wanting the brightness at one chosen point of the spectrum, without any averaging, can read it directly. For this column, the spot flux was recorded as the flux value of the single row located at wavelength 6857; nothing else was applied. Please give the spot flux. 22.6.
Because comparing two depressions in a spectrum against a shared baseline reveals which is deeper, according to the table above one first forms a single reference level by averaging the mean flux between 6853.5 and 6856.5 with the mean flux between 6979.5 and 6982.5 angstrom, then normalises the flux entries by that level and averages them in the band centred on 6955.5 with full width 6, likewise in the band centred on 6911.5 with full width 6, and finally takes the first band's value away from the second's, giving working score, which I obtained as -0.030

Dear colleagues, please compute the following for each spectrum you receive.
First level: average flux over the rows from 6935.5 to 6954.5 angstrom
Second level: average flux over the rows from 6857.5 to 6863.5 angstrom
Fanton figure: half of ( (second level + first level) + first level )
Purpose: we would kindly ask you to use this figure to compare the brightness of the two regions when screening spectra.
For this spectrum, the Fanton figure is 35.4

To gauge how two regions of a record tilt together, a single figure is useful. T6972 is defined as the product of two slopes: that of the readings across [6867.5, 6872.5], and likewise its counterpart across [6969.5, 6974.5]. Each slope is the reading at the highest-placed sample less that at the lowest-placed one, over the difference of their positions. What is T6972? 0.004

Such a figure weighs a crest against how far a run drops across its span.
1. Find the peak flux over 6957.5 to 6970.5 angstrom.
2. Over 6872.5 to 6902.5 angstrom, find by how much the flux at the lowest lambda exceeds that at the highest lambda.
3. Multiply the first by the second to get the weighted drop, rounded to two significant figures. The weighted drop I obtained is -15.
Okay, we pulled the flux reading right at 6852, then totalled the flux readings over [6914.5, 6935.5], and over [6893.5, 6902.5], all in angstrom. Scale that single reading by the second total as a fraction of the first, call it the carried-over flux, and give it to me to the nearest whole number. 10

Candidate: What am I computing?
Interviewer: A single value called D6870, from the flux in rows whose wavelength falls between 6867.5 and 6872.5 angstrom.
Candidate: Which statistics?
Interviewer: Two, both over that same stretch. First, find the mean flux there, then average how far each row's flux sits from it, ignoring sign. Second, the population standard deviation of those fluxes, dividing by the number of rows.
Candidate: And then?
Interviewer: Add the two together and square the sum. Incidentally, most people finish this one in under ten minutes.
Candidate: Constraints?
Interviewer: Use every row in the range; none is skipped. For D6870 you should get 0.23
